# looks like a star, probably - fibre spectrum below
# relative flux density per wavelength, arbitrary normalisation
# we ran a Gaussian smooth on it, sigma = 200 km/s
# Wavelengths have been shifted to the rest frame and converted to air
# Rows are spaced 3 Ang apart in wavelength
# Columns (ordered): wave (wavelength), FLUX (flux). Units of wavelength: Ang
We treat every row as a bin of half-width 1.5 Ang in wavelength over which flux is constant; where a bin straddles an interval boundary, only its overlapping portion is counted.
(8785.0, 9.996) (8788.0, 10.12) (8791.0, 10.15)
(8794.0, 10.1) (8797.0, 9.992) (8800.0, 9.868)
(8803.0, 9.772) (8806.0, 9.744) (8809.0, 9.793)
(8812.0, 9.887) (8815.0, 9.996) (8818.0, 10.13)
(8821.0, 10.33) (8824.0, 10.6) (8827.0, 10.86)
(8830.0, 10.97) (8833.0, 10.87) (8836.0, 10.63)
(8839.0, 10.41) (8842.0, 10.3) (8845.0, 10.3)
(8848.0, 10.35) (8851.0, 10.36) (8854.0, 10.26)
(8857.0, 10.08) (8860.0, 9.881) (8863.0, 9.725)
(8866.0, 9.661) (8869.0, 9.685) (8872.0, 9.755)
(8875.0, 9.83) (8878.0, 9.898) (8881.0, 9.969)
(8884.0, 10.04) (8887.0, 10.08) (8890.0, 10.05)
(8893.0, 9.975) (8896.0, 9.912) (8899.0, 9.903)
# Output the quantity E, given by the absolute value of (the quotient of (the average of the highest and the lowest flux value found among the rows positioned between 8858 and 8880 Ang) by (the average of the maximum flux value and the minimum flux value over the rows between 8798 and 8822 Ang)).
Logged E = 0.97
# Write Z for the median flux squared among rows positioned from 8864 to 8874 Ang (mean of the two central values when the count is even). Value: 94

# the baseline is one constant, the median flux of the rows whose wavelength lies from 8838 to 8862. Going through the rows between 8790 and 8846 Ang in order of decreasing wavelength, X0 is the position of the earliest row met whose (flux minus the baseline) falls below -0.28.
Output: 8815.0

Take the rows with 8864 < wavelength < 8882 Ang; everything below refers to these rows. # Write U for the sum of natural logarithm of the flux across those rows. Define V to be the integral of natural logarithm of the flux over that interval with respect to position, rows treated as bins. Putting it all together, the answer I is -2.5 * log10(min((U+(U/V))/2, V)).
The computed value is -2.115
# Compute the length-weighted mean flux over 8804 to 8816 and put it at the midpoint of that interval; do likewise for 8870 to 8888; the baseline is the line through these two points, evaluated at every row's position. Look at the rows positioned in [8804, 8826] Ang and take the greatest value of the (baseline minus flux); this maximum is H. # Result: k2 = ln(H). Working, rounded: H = 0.10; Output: -2.3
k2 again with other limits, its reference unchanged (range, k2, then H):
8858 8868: -1.4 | 0.24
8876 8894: -4.0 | 0.02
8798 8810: -2.3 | 0.10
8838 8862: -4.1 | 0.02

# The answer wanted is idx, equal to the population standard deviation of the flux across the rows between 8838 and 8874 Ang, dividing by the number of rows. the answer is 0.29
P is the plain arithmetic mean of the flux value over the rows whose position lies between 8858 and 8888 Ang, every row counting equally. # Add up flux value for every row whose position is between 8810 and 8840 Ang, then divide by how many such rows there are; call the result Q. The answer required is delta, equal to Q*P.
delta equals 103.1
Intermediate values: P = 9.9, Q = 10.5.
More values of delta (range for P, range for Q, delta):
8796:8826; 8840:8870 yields 100.7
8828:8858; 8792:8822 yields 104.1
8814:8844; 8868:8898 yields 104.2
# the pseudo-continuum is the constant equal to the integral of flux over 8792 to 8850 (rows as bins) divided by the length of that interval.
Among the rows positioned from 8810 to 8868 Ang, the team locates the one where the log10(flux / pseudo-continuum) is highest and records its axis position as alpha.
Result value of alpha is 8830.0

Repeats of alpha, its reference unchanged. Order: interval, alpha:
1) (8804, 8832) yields 8830.0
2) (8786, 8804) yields 8791.0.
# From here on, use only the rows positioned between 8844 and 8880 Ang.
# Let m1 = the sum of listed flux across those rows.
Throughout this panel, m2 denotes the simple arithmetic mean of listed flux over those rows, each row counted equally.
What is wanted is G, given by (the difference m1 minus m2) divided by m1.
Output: 0.917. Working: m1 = 120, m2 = 9.98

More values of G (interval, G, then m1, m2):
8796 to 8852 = 0.947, 195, 10.27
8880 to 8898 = 0.833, 60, 10.00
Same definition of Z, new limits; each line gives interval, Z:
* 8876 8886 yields 99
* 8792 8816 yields 98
